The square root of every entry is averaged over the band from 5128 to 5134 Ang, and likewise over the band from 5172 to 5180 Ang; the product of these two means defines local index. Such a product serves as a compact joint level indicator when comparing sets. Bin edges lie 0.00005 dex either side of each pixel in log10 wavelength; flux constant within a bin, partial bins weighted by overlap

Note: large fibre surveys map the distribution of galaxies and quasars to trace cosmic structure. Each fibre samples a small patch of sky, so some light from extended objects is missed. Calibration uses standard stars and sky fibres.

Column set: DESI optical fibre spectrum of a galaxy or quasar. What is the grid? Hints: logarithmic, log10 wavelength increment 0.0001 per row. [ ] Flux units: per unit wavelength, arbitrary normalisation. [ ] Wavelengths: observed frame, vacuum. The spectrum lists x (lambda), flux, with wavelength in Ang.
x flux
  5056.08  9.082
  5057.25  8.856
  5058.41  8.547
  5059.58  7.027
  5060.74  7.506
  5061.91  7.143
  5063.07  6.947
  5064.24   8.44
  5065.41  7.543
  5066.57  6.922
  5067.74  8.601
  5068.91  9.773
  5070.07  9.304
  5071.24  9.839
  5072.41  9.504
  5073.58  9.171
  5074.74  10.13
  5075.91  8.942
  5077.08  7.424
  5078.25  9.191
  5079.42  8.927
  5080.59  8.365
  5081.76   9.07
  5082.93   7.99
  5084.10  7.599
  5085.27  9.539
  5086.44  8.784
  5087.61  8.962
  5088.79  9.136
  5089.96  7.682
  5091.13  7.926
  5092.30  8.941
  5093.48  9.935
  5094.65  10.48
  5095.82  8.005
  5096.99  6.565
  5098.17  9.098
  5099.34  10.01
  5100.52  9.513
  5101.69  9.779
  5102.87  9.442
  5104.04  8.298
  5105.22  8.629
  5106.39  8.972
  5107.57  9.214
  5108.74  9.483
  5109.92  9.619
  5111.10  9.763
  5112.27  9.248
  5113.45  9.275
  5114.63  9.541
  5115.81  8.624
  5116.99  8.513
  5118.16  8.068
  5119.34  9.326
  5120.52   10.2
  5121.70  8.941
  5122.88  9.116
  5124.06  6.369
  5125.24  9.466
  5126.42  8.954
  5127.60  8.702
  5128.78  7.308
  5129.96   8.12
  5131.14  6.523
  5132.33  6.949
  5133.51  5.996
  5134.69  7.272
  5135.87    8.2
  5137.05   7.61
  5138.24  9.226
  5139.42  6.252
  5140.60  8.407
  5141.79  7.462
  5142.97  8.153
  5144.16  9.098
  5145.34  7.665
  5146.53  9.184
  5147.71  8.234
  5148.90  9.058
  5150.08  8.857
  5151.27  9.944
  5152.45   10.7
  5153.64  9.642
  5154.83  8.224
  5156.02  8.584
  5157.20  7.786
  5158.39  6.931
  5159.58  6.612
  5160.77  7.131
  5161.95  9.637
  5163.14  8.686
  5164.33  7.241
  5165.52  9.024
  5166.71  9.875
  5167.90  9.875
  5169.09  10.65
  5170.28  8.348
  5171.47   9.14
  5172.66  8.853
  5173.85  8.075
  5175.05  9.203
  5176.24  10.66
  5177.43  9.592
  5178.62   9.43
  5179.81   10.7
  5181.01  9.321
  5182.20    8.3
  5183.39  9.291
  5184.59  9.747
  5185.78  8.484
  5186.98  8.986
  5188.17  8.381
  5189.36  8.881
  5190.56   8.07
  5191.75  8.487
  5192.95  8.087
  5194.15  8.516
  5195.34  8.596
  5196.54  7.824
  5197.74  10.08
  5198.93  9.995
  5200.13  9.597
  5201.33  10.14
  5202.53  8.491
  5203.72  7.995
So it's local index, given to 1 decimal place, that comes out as 8.1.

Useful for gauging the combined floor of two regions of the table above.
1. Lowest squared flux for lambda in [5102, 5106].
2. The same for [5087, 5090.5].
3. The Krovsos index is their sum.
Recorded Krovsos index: 128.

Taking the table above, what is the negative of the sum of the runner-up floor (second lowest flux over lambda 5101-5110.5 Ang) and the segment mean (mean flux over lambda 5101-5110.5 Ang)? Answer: -17.8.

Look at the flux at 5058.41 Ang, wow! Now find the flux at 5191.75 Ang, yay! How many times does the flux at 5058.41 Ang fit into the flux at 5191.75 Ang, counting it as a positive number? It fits 0.99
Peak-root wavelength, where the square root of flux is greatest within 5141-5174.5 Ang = 5152.45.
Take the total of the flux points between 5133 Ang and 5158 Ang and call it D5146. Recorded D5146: 176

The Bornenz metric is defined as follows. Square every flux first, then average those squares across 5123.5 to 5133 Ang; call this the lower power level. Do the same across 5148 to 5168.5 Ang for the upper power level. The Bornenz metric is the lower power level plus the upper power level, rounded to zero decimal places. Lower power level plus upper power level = 139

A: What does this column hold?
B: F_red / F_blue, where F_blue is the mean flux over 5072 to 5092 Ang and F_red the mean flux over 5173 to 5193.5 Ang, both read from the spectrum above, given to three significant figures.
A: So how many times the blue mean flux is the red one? 1.04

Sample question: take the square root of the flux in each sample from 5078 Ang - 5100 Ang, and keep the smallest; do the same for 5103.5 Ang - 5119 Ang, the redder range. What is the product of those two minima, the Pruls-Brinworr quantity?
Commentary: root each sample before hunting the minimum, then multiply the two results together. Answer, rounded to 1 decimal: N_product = 7.3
